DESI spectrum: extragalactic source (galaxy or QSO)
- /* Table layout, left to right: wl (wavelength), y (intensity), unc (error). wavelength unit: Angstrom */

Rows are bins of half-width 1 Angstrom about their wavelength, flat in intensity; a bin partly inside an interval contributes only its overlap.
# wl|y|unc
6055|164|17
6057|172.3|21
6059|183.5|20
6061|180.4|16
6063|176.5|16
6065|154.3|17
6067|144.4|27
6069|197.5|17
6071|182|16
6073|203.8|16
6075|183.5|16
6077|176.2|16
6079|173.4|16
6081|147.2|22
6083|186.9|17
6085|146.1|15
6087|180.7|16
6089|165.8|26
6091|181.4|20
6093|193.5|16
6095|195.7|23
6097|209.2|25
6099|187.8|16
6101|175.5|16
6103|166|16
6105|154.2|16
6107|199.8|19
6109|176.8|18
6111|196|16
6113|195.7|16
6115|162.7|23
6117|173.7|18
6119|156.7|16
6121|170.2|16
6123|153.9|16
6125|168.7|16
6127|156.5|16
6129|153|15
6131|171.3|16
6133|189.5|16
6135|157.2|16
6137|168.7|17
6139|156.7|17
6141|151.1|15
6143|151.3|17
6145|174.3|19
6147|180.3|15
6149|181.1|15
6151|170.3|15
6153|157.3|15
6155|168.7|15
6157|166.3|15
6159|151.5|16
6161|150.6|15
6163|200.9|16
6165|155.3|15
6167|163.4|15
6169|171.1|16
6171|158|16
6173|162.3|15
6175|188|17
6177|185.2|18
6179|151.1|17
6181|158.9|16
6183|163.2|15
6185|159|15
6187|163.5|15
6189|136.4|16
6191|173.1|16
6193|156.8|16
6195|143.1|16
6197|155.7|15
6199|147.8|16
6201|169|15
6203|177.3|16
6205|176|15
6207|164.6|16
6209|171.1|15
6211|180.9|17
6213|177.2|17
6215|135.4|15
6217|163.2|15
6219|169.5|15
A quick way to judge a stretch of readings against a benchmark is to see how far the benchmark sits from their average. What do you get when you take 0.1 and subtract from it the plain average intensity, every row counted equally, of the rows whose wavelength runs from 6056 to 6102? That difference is -178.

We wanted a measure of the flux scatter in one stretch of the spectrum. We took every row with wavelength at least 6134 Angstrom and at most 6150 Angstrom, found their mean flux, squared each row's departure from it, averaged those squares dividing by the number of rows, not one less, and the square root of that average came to 11.7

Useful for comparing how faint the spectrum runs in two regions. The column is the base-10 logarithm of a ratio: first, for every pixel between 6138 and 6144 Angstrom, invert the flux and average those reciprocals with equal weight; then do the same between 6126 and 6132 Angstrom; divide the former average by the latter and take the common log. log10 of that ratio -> 0.02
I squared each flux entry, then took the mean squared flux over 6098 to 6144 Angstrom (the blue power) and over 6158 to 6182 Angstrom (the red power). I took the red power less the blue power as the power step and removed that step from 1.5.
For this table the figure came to 954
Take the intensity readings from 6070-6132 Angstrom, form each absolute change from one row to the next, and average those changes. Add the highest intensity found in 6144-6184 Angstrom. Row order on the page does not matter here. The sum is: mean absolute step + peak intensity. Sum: 219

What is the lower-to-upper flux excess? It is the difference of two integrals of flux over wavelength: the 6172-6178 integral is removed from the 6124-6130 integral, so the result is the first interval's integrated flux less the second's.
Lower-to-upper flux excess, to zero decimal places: -115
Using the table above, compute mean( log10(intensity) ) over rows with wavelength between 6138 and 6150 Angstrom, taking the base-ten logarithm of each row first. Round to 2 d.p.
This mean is 2.22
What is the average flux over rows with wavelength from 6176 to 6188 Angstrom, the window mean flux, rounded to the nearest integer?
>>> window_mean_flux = 163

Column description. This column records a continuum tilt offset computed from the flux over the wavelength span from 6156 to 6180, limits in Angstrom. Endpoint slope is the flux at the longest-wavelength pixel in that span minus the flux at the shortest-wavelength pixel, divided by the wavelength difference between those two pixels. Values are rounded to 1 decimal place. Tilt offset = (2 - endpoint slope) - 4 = -1.3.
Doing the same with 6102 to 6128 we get -1.6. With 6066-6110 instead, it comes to -2.8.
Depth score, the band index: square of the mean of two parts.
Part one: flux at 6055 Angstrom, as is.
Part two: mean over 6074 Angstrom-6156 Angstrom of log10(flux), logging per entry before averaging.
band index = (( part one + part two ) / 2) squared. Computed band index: 6908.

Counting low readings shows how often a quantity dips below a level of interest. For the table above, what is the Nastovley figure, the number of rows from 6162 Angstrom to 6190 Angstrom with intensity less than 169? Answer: 10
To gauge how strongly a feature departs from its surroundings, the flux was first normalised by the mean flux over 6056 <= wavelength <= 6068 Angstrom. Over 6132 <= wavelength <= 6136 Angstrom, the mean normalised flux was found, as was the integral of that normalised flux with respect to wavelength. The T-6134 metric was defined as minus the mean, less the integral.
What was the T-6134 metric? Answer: -5.14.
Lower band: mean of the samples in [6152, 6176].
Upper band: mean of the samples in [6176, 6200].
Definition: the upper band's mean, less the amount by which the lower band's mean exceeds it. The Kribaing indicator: 150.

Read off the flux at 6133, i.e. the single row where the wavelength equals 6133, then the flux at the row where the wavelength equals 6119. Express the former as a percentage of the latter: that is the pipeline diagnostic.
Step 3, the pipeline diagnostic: 121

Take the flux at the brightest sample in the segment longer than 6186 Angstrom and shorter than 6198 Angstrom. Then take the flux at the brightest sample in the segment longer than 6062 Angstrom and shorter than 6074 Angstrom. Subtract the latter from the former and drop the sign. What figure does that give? 31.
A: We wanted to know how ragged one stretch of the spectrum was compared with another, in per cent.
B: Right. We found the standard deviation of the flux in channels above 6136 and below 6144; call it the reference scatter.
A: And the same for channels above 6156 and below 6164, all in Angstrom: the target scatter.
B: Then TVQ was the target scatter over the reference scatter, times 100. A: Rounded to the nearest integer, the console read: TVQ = 285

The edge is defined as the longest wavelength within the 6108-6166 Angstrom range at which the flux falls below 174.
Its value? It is 6165 Angstrom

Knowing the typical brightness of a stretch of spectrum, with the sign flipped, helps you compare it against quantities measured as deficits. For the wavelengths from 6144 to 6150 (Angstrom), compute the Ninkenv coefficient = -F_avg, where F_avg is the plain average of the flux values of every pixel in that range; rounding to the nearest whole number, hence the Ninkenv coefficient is -179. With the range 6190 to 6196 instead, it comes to -158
